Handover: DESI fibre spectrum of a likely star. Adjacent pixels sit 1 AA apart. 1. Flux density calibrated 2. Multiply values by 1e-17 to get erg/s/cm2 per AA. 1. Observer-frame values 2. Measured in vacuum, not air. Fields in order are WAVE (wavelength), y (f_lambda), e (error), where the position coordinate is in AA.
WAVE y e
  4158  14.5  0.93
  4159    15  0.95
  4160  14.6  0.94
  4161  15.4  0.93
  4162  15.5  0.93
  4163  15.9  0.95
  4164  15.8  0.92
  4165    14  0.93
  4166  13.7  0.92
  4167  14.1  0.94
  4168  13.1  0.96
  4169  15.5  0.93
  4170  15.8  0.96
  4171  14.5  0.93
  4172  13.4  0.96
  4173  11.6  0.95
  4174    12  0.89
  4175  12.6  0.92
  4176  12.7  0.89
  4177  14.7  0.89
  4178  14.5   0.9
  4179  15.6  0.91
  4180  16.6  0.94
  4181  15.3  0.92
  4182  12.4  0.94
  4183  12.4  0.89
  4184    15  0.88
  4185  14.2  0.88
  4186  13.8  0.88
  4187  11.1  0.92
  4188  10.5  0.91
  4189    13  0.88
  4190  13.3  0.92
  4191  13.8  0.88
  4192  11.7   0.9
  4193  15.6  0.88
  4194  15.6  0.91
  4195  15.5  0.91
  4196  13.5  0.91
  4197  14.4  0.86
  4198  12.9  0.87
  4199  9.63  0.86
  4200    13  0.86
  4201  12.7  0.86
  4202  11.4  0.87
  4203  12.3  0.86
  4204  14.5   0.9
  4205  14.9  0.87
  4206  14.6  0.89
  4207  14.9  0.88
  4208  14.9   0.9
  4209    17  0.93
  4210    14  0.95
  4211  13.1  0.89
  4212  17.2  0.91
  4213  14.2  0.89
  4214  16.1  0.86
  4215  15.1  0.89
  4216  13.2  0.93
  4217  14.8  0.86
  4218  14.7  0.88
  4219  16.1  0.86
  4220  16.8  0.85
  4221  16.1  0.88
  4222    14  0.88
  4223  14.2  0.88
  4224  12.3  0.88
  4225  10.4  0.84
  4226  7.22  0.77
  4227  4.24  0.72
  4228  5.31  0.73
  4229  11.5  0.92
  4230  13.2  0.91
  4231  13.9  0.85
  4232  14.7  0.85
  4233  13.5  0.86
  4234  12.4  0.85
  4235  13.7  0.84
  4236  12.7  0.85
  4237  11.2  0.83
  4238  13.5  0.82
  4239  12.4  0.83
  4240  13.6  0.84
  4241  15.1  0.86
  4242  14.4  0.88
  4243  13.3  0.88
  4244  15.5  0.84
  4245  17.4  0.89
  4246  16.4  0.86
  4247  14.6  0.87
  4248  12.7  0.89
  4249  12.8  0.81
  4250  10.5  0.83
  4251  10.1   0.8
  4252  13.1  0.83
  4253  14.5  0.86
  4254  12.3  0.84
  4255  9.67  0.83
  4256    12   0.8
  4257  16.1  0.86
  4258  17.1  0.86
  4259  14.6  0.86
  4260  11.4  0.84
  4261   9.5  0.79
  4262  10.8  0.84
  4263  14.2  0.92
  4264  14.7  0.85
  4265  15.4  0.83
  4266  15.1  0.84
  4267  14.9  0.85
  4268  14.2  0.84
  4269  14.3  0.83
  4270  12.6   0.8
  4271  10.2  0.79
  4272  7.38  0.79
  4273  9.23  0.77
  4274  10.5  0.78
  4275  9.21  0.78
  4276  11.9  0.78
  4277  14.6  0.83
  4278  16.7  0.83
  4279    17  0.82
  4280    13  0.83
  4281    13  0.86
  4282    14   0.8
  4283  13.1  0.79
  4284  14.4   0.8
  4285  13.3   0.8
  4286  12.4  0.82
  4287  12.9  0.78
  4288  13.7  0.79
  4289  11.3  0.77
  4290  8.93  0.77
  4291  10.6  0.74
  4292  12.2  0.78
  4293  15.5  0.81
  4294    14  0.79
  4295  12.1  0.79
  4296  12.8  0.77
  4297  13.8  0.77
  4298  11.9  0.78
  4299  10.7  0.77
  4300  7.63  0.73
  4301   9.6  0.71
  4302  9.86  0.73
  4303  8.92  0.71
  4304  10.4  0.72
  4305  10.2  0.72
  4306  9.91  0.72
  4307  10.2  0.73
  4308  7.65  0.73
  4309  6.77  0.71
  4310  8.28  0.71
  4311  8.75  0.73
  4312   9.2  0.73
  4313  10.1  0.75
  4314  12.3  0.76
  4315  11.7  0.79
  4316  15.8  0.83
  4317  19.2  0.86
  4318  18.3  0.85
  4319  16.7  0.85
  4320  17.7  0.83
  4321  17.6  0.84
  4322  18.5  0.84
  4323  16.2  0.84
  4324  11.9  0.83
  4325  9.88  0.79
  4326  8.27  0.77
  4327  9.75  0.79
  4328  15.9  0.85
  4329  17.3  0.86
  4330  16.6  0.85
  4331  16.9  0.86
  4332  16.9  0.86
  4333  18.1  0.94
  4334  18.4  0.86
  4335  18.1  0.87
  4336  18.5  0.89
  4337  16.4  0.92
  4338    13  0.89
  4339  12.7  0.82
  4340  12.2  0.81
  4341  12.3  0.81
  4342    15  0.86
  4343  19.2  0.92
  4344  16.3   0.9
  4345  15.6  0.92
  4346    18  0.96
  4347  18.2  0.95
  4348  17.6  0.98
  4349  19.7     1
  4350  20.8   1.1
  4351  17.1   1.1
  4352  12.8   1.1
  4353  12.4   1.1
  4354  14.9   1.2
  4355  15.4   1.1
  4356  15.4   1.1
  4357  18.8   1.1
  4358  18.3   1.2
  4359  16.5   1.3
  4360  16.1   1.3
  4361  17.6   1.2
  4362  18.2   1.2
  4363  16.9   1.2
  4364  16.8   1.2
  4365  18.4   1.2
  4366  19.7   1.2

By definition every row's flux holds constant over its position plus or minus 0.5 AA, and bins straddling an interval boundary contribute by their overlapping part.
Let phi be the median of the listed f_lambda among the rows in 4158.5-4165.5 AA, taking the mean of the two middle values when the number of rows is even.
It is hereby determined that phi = 15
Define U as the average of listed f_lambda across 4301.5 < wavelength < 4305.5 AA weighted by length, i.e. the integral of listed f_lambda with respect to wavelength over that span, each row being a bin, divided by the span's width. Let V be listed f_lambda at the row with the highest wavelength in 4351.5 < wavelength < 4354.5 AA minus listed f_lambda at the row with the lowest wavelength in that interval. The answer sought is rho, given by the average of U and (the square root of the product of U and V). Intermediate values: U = 10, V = 2.10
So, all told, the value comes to 7.2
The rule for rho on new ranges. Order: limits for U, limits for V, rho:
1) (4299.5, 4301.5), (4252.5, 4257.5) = 6.2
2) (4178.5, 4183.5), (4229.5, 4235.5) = 8.6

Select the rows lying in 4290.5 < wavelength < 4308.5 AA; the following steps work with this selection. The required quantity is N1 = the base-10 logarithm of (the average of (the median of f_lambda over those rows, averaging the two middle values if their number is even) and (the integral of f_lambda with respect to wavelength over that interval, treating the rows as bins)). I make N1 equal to 2.02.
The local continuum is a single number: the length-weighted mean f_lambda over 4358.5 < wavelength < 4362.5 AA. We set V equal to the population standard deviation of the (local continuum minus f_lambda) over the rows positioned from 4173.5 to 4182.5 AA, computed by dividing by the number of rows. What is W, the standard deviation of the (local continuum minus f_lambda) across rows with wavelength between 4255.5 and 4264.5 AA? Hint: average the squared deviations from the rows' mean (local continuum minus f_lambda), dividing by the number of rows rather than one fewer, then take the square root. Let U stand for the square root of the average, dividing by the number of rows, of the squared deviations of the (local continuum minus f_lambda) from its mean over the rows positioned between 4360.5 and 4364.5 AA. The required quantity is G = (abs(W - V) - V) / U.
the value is -1.24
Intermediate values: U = 0.6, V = 1.6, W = 2.4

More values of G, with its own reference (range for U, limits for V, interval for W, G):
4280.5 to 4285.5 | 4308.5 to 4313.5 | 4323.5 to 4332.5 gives 2.35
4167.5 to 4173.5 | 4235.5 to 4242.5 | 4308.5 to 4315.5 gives -0.42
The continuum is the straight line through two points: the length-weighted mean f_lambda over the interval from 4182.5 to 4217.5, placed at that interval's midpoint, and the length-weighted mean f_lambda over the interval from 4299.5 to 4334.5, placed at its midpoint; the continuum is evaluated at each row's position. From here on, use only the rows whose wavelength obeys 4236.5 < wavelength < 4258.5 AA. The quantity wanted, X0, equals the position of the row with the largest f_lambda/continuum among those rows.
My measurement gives 4245 AA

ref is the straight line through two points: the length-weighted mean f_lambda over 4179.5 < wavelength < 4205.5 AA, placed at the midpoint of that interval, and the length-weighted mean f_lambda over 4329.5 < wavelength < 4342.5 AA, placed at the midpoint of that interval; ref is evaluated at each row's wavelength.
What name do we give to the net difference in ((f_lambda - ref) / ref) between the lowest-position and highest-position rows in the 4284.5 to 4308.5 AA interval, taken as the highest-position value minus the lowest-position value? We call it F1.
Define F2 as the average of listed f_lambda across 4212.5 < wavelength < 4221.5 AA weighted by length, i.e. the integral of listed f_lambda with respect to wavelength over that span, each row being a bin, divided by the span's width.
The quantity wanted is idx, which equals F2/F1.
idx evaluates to -39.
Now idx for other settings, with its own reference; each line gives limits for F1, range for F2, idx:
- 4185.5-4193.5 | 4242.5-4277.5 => 103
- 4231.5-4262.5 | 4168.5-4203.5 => -45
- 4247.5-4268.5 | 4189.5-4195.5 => 173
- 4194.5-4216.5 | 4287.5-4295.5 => -63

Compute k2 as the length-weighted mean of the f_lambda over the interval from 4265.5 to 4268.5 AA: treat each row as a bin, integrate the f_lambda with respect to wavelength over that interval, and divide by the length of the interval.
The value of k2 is 14.7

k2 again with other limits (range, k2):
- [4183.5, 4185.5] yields 14.6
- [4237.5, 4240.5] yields 13.2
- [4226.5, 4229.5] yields 7.0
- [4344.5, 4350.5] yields 18.3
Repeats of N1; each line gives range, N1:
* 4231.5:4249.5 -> 2.12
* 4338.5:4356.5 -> 2.18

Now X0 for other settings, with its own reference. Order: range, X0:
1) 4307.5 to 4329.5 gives 4317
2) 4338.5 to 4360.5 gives 4350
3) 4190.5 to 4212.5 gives 4212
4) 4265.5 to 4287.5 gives 4279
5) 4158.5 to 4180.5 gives 4180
